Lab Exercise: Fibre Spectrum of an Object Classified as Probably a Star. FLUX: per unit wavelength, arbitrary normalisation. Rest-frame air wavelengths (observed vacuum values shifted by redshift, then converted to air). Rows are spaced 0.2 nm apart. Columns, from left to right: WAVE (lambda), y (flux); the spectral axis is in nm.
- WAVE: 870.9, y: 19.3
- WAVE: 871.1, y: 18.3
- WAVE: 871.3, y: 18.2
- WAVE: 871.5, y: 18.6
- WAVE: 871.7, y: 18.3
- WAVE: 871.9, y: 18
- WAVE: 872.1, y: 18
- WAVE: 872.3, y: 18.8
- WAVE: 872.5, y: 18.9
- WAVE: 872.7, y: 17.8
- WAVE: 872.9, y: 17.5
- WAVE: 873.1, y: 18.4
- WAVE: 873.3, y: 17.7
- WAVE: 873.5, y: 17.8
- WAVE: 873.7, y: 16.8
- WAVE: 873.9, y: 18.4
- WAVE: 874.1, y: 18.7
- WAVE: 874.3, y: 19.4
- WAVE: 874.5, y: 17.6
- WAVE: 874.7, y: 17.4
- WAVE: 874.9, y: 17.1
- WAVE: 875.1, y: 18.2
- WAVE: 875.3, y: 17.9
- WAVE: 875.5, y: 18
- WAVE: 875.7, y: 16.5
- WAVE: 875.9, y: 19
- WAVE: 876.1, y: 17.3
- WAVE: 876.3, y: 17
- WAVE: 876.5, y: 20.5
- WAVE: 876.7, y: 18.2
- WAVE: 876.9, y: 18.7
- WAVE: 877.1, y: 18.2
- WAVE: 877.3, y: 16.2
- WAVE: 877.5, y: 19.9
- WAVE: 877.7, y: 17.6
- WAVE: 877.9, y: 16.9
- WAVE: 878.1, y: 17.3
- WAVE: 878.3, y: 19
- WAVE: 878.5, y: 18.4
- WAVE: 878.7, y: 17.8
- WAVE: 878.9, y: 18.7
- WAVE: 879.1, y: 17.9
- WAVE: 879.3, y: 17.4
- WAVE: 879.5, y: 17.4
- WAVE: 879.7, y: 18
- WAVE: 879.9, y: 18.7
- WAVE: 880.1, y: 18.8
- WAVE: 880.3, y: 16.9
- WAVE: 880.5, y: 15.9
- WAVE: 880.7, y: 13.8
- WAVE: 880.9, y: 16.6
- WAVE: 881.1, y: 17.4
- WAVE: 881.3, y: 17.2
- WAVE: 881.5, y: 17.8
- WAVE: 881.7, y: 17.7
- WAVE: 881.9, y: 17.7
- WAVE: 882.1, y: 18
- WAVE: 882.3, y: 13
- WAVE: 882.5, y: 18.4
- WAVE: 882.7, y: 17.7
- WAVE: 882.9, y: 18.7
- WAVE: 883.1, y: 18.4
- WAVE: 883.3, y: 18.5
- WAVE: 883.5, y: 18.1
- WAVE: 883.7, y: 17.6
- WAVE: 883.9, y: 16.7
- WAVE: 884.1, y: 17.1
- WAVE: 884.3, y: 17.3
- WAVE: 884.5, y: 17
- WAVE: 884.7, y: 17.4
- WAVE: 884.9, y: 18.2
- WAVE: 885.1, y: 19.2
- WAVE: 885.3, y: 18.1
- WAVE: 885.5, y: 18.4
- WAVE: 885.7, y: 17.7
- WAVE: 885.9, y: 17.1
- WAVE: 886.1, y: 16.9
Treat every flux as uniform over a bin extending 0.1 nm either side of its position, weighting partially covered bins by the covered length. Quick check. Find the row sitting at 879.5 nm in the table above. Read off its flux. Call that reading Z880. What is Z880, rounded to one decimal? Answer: 17.4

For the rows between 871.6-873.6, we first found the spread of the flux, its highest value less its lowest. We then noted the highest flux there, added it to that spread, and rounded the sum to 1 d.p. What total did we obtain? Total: 20.3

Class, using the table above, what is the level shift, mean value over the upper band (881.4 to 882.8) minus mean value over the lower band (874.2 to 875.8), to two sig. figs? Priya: -0.58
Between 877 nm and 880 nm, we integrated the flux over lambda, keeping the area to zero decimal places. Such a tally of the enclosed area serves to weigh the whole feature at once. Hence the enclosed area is 54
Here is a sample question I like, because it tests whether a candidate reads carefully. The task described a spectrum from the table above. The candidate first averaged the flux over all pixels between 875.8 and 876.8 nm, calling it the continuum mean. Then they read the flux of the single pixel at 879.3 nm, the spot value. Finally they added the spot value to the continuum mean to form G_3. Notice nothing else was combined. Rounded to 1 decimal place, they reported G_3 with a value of 35.8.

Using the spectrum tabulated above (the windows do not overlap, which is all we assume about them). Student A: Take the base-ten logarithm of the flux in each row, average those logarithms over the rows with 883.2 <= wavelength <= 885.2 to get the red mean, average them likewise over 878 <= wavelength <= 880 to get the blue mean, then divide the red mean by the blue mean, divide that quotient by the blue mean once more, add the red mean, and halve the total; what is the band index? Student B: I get 1.02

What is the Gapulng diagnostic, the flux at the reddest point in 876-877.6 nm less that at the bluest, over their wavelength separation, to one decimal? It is 1.9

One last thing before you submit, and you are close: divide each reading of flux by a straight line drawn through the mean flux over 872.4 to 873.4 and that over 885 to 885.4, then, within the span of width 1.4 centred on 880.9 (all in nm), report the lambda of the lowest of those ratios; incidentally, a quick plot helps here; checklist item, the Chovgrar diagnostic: 880.7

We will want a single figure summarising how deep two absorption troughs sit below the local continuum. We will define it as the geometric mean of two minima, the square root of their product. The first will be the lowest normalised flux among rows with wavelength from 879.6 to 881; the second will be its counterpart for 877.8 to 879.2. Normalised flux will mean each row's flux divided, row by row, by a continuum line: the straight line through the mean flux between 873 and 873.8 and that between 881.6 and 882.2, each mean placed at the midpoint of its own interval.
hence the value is 0.860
